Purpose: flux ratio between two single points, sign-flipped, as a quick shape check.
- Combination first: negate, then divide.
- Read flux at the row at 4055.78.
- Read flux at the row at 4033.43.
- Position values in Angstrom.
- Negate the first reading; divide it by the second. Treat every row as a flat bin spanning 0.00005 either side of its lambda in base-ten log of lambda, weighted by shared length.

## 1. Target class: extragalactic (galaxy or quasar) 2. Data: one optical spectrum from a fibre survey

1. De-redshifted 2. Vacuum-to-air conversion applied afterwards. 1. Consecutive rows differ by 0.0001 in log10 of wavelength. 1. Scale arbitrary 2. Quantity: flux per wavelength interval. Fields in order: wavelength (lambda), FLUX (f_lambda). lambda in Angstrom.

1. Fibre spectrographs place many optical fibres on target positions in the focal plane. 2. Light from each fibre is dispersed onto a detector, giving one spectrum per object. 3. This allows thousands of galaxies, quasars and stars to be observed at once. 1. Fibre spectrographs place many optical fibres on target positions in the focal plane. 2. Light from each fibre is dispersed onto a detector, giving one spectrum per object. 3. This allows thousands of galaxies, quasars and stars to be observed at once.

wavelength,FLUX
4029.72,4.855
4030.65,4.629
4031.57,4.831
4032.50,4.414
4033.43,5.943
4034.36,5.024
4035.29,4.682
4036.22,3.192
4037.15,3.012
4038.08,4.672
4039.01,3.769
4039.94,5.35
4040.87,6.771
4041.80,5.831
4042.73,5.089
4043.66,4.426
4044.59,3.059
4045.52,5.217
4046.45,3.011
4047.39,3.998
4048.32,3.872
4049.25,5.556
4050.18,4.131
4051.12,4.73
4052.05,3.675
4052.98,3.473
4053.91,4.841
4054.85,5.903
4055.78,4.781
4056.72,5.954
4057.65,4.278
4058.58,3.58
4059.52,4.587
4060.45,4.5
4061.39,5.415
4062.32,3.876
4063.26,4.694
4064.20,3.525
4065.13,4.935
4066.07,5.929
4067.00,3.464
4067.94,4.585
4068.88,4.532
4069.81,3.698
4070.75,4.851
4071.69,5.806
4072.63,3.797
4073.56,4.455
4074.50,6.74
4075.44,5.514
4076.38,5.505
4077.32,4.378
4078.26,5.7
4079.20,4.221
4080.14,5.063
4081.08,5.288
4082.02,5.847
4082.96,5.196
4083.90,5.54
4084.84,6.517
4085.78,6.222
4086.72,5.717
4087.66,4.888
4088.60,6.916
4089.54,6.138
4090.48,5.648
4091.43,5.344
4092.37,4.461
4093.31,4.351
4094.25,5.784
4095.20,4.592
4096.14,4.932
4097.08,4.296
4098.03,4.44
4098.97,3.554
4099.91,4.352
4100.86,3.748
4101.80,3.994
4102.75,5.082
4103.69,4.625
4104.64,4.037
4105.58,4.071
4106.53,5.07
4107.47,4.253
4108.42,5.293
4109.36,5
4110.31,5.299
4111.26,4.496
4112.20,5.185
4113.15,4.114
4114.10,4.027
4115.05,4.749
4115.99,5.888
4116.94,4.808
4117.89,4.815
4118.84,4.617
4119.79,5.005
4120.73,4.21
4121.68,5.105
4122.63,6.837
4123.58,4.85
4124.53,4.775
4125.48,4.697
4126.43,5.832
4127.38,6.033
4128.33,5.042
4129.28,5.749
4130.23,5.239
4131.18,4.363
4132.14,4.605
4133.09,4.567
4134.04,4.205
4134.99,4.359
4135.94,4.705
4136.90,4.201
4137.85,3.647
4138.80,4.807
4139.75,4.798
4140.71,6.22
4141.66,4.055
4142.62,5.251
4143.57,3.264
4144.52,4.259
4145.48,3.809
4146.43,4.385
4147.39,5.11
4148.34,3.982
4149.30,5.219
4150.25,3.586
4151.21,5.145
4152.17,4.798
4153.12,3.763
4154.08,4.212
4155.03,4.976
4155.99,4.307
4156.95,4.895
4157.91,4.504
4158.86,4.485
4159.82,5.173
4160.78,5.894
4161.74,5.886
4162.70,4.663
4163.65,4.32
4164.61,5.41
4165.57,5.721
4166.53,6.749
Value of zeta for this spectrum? -0.80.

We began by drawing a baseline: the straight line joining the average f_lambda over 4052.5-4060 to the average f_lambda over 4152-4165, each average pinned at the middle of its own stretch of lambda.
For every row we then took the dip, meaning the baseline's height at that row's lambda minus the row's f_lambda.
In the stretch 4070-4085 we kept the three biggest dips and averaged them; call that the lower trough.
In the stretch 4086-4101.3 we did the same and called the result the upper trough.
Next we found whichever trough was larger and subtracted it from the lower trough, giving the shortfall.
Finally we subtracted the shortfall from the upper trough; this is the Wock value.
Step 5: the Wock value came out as 1.16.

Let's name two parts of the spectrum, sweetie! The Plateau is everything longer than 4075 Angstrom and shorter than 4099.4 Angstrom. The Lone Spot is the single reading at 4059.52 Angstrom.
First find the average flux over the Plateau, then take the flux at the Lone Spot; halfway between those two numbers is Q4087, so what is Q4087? 4.91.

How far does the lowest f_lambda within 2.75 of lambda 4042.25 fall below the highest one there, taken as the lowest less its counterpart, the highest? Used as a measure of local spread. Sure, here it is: -3.7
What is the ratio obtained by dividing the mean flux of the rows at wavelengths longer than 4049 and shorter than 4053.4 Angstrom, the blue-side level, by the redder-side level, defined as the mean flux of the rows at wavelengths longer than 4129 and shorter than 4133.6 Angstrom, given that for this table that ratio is 0.88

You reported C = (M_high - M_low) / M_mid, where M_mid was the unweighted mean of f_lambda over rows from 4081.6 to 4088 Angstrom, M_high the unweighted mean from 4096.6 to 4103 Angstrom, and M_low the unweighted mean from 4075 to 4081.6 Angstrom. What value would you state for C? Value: -0.16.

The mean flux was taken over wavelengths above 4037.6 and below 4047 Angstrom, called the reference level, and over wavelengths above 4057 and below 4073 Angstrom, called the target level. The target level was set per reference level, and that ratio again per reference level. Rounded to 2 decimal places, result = 0.20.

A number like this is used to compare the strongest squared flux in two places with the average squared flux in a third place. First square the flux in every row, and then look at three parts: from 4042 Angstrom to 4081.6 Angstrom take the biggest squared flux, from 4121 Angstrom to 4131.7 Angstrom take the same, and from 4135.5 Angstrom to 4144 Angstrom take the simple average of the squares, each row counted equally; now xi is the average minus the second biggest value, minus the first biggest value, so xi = -71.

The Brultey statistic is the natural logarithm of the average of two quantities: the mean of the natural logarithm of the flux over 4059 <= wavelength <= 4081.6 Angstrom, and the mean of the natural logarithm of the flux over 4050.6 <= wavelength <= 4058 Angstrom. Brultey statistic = 0.433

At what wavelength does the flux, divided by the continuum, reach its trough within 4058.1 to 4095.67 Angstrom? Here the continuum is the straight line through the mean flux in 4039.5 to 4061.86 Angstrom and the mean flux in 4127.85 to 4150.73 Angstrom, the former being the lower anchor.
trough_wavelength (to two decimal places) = 4067.00 Angstrom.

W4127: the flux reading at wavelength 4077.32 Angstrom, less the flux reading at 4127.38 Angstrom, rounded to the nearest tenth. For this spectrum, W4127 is -1.7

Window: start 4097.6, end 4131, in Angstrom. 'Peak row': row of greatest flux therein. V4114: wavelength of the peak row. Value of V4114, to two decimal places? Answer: 4122.63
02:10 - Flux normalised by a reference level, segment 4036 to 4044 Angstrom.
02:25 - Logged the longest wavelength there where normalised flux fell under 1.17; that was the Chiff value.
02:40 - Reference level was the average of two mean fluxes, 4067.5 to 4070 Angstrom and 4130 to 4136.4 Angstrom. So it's 4043.66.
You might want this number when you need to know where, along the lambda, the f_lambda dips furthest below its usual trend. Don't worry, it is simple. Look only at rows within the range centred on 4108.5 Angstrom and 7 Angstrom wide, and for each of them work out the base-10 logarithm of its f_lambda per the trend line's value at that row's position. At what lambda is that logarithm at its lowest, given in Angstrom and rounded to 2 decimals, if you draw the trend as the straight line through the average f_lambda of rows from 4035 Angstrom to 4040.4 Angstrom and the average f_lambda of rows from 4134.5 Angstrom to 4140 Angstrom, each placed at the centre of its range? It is 4105.58 Angstrom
